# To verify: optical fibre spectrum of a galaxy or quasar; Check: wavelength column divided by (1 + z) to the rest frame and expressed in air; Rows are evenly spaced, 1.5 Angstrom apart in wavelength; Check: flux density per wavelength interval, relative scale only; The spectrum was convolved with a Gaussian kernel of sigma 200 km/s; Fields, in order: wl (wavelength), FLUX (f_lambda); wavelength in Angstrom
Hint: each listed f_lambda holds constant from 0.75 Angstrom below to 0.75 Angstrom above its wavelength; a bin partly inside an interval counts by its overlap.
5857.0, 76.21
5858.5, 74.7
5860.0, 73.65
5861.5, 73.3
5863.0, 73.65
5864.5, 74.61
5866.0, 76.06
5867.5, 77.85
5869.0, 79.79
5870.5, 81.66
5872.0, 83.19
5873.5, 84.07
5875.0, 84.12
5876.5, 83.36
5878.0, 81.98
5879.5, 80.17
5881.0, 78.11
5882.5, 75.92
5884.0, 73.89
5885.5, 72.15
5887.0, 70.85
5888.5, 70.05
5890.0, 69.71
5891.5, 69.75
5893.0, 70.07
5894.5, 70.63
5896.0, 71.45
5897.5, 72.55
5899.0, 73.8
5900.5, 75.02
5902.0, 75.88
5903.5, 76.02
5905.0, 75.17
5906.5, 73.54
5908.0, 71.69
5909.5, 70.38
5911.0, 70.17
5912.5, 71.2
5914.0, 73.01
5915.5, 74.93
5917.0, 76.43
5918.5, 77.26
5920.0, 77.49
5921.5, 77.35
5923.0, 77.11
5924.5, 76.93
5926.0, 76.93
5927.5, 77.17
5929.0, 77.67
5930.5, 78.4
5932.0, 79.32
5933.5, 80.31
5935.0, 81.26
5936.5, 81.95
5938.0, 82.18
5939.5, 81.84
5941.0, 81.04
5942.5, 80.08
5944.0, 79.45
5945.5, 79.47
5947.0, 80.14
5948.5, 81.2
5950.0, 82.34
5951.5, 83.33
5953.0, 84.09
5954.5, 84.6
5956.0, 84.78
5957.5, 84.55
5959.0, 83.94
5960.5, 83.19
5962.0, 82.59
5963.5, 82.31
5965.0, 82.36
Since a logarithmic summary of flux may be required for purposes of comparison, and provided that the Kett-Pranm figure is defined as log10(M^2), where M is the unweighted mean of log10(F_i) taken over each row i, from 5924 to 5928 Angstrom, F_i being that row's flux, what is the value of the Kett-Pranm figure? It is 0.551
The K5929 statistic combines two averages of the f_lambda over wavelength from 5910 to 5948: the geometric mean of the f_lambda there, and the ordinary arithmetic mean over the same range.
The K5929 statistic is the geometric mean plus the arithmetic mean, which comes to 156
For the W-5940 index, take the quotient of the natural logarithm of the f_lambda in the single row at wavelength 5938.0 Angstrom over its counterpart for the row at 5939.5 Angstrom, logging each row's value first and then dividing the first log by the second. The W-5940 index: 1.00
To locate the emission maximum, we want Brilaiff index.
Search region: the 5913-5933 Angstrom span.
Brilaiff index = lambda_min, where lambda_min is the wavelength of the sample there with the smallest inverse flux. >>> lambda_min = 5932.0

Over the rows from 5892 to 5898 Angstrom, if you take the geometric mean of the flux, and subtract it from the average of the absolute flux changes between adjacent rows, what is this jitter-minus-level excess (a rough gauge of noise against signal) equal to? -70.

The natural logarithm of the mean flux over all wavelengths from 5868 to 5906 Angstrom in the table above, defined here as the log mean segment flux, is 4.33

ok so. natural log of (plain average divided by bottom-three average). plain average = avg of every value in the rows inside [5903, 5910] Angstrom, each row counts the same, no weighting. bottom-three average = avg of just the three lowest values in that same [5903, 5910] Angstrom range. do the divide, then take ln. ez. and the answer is 0.021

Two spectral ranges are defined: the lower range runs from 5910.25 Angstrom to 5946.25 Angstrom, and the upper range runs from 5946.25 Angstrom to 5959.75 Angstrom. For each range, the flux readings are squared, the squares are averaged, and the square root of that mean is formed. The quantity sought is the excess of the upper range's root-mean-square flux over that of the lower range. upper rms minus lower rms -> 5.3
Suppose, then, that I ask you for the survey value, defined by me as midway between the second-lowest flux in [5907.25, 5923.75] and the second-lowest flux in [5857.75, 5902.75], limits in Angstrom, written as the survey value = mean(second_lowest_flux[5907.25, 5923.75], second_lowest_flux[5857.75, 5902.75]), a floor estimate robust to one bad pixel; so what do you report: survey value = 70.1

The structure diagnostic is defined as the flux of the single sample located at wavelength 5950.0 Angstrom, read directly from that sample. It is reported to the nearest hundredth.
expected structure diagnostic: 82.34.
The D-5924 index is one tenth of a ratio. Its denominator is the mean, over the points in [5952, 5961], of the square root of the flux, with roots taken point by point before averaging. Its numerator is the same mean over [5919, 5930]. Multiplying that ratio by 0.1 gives 0.096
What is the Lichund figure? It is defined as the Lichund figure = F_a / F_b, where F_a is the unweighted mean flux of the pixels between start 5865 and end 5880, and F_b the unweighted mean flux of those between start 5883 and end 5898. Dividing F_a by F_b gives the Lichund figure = 1.14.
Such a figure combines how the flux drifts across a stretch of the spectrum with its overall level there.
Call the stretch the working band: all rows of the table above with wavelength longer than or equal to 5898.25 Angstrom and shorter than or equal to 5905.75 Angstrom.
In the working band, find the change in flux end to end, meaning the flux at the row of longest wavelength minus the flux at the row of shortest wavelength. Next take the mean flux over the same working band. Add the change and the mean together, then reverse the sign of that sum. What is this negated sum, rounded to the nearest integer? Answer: -77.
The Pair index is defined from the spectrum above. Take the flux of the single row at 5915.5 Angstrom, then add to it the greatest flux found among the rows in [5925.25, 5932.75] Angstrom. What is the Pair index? 154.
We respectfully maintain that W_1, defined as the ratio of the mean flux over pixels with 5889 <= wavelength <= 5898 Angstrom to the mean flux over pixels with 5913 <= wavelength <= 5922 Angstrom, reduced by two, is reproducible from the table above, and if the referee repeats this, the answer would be -1.07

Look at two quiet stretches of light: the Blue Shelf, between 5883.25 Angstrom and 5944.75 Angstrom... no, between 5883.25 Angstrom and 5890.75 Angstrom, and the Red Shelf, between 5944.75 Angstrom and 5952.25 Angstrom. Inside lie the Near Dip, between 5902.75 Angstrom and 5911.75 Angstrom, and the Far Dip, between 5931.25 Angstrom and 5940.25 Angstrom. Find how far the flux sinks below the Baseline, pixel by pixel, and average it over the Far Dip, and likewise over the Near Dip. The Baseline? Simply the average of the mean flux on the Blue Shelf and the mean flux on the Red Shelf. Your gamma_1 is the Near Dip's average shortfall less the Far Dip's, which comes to 8.3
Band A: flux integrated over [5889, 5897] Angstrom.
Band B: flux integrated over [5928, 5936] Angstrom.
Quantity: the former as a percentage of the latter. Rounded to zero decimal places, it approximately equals 89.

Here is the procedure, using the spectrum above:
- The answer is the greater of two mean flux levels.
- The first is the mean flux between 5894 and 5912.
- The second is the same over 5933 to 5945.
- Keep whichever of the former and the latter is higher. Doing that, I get 81.0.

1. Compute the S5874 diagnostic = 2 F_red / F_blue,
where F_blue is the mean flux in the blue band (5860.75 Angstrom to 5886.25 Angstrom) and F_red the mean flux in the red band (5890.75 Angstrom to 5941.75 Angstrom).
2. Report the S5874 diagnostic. 1.93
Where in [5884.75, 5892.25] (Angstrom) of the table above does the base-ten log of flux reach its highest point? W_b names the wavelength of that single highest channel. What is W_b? 5885.5 Angstrom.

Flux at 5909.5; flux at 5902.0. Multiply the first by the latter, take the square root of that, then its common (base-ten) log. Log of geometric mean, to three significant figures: 1.86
